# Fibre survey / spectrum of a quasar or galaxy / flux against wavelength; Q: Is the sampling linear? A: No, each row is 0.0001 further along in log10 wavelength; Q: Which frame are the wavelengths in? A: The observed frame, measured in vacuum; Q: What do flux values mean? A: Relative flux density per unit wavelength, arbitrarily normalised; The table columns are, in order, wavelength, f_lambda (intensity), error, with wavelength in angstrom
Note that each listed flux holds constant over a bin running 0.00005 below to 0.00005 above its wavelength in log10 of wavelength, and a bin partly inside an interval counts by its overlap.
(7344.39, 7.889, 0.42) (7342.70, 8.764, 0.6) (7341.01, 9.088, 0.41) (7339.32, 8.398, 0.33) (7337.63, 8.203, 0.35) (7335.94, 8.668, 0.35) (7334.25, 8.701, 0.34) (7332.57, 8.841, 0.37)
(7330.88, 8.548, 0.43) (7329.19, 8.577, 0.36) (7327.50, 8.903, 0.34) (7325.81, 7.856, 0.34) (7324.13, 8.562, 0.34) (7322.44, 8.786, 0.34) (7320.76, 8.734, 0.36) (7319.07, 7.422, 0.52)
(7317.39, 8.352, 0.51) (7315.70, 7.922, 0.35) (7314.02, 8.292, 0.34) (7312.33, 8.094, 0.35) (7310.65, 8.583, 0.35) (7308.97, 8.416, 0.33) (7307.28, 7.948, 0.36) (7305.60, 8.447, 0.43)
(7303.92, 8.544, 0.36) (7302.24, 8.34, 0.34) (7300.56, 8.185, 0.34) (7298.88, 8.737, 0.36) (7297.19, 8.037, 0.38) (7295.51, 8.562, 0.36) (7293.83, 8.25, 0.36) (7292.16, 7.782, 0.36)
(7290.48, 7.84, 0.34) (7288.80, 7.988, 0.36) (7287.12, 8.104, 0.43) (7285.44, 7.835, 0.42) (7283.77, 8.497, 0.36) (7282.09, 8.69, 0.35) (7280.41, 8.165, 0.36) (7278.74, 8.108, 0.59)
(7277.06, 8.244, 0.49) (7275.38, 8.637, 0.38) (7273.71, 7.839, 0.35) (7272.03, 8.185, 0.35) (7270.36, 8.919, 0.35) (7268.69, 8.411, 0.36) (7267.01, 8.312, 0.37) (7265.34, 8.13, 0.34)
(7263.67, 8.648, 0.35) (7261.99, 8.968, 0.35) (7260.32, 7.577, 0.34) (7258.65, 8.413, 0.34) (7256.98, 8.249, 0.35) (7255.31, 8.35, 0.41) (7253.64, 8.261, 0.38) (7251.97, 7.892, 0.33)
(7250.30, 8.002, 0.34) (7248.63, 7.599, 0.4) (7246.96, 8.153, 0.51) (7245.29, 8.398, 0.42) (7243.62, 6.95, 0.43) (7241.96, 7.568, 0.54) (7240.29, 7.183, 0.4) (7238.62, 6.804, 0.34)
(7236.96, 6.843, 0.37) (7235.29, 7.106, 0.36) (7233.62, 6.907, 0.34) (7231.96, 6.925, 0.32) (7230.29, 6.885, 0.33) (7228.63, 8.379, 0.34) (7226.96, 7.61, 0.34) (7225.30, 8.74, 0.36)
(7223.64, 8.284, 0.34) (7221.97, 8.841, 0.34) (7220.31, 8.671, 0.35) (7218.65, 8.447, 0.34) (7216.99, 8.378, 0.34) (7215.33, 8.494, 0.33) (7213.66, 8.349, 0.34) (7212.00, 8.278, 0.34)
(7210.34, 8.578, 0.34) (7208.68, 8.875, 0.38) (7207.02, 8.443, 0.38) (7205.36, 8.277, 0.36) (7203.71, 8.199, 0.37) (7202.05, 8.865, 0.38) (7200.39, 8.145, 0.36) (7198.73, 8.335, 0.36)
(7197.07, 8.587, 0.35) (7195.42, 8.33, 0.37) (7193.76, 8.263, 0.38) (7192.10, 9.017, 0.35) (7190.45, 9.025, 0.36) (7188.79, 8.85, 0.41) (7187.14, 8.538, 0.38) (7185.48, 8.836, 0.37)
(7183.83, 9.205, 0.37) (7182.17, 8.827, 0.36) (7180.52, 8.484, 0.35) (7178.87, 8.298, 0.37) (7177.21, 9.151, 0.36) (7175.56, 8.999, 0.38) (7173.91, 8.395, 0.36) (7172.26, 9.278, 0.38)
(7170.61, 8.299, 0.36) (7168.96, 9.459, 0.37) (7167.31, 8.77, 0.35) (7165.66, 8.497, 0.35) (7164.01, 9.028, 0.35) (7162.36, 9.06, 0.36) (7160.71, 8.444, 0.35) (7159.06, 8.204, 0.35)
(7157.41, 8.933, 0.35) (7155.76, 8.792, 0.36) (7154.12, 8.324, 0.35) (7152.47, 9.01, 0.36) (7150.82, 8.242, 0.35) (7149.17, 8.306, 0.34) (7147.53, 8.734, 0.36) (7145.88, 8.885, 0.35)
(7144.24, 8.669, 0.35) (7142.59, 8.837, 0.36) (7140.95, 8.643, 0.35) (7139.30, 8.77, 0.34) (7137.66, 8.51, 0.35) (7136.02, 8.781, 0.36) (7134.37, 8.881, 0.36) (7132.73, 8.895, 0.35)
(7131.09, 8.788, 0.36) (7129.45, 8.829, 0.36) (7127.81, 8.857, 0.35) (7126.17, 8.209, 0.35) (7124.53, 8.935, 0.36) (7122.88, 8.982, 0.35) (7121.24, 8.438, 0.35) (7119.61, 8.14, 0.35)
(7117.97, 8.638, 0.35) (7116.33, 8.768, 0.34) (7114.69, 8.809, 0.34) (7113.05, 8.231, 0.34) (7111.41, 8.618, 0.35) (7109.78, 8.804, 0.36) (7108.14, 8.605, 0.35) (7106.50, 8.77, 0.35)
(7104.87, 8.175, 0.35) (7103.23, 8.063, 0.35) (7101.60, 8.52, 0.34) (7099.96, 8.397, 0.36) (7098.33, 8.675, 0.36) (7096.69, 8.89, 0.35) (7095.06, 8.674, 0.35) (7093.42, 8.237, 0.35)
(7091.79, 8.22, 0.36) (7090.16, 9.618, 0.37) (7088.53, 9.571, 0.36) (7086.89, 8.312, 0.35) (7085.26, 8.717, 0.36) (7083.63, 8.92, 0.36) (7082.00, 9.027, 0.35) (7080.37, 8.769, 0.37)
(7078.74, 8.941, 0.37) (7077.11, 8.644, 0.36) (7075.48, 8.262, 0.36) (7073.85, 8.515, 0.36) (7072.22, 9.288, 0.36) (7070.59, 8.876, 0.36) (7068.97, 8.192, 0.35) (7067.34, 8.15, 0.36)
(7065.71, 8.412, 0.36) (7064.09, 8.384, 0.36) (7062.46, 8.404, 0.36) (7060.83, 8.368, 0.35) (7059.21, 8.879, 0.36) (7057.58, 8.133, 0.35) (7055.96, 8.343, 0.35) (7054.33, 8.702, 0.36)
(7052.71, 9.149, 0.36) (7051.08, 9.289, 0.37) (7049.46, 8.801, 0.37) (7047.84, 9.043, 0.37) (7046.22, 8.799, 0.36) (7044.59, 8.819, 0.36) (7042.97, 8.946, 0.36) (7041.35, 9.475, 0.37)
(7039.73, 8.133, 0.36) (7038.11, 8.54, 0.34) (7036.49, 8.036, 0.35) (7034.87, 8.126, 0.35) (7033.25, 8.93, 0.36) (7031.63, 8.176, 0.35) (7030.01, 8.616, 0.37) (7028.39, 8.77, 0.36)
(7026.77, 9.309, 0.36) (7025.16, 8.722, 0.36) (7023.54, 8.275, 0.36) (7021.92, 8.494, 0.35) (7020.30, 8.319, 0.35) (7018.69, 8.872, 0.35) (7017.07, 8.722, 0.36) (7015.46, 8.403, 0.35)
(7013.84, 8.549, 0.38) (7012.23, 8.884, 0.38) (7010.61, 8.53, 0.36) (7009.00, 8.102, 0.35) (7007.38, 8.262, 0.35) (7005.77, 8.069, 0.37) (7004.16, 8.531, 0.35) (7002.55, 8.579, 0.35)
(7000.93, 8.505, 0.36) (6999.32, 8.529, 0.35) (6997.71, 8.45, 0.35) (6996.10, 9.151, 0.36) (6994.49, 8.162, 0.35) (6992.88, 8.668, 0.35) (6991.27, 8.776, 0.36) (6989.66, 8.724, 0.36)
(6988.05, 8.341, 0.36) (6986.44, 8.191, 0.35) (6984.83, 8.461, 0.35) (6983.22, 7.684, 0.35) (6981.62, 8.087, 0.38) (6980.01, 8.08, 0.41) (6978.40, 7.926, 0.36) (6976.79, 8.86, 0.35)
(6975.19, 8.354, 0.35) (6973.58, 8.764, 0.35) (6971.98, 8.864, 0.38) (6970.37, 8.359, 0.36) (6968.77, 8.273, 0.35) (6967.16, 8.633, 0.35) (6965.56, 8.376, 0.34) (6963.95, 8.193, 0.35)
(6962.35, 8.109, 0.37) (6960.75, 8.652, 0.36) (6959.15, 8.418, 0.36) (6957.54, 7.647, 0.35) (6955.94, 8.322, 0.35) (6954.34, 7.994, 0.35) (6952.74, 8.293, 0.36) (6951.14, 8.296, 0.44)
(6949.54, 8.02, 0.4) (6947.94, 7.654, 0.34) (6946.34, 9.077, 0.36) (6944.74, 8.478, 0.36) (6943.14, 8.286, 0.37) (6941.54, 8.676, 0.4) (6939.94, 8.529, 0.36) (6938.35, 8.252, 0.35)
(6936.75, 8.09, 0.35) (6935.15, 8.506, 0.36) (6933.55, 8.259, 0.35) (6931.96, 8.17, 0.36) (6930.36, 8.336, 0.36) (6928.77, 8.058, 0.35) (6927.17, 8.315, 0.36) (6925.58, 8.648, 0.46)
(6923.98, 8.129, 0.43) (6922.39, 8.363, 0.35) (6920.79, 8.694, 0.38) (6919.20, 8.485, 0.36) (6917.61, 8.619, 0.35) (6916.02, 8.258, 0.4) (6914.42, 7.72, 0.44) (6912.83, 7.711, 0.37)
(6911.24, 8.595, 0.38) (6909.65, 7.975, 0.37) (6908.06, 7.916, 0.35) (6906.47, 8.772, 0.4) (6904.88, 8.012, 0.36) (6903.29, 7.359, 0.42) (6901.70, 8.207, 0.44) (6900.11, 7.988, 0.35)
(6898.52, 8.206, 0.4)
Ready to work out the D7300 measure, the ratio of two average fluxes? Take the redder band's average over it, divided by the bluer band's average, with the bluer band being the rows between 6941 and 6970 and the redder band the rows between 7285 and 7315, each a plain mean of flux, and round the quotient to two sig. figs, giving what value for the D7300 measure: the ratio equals 0.99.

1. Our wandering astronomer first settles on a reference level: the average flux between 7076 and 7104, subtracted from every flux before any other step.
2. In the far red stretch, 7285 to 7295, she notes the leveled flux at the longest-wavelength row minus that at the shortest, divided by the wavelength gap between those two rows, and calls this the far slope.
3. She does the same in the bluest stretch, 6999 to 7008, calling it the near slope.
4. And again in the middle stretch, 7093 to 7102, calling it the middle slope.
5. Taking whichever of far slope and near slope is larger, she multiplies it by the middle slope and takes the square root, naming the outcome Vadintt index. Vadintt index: 0.041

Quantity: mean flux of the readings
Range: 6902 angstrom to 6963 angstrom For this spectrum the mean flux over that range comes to 8.26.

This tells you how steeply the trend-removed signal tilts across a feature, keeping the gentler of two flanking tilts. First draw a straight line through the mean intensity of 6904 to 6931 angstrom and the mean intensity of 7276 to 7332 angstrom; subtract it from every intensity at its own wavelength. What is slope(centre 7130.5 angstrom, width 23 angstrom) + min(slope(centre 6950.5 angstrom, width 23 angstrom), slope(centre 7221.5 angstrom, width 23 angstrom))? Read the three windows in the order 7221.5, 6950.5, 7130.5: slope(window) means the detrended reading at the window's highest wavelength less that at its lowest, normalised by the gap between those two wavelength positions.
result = -0.05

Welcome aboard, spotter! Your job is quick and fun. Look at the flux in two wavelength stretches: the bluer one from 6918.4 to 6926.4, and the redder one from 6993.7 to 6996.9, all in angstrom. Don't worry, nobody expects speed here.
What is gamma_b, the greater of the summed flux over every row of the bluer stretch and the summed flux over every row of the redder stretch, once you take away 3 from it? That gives 39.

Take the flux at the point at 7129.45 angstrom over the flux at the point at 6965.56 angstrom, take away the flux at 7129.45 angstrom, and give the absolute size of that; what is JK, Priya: 7.8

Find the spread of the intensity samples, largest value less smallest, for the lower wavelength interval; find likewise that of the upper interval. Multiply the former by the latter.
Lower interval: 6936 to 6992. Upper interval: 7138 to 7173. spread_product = 1.79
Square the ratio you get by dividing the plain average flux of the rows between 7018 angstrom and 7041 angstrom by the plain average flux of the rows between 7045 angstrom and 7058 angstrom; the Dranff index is 0.94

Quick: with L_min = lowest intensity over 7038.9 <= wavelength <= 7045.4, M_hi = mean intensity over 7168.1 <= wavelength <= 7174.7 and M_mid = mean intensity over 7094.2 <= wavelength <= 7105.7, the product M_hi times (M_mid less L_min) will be 3.1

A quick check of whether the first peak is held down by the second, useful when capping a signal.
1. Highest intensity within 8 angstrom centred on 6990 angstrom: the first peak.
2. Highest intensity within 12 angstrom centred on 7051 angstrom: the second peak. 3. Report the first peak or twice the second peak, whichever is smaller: 8.78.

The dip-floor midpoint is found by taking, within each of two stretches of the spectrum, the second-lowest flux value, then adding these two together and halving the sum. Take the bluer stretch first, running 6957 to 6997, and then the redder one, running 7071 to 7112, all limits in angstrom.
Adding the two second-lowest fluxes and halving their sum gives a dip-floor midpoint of 7.93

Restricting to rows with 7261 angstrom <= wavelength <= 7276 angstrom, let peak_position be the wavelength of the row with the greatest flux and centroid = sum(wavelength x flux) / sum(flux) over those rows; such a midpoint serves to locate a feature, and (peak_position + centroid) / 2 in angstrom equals 7265.3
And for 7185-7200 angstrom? 7191.2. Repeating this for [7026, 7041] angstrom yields 7029.9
